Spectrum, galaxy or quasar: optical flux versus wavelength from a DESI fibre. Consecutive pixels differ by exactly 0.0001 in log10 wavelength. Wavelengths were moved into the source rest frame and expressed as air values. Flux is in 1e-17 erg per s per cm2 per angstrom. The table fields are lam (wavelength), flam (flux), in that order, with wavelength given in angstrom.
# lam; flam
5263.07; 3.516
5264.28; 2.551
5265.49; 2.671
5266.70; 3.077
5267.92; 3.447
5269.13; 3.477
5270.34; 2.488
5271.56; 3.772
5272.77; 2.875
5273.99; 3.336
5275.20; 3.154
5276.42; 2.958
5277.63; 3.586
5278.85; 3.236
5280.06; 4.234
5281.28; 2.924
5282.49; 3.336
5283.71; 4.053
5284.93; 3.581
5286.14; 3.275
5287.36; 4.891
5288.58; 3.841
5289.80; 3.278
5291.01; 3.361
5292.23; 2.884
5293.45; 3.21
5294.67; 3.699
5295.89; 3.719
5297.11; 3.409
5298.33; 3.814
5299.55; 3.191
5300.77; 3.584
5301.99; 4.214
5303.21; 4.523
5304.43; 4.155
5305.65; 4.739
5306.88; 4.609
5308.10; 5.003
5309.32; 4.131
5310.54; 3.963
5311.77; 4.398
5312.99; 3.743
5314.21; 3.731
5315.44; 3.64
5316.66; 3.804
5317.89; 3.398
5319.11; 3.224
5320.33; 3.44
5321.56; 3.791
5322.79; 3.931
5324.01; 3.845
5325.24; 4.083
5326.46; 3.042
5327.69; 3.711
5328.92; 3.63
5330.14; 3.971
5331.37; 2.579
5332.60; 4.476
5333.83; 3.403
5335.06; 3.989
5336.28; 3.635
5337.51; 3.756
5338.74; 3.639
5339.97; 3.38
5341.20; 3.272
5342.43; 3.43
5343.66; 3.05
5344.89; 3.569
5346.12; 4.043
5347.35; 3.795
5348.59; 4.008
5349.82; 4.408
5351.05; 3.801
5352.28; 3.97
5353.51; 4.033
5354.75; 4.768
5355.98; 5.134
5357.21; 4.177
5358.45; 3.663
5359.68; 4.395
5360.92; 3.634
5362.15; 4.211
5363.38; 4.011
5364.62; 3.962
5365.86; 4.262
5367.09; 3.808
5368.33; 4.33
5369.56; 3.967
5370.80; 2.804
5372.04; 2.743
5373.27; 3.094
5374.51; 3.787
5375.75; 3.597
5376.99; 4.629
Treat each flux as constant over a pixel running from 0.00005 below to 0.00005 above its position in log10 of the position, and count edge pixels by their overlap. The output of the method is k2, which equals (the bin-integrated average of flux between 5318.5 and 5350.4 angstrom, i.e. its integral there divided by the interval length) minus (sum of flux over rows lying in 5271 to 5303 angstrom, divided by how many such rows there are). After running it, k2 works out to 0.14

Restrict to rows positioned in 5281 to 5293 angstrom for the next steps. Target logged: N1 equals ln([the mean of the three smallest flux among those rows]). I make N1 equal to 1.11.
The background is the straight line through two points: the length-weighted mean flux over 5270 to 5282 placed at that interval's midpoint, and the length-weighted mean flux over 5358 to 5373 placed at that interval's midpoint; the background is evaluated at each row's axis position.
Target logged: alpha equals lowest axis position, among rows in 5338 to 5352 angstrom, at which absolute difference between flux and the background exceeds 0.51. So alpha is 5343.66 angstrom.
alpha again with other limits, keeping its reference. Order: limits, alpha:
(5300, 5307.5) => 5301.99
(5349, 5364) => 5349.82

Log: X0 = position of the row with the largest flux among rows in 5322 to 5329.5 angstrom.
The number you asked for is 5325.24 angstrom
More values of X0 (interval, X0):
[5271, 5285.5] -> 5280.06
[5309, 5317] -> 5311.77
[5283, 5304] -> 5287.36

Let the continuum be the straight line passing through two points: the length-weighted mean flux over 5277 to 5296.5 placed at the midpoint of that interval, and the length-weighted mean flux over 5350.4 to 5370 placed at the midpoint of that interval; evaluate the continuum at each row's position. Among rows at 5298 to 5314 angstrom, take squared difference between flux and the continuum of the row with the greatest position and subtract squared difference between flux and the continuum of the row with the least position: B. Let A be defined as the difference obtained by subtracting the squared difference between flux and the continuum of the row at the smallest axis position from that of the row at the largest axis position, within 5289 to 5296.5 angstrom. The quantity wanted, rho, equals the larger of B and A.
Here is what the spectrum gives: -0.02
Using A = -0.09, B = -0.02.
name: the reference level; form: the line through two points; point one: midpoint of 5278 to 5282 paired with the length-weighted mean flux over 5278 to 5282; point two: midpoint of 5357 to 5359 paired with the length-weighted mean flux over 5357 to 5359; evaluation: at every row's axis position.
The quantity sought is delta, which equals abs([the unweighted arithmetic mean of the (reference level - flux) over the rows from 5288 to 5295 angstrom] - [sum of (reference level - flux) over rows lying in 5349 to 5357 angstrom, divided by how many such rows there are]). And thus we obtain 0.66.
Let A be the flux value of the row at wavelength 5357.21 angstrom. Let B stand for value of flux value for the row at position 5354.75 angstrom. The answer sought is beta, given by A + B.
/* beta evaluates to 8.9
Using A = 4.177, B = 4.768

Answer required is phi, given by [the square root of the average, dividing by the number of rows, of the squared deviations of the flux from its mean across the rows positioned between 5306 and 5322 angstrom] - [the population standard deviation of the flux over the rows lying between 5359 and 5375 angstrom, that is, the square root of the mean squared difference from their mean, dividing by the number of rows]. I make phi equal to -0.05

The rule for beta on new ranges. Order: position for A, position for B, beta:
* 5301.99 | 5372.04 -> 7.0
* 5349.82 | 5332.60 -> 8.9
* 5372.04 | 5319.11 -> 6.0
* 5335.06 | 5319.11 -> 7.2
